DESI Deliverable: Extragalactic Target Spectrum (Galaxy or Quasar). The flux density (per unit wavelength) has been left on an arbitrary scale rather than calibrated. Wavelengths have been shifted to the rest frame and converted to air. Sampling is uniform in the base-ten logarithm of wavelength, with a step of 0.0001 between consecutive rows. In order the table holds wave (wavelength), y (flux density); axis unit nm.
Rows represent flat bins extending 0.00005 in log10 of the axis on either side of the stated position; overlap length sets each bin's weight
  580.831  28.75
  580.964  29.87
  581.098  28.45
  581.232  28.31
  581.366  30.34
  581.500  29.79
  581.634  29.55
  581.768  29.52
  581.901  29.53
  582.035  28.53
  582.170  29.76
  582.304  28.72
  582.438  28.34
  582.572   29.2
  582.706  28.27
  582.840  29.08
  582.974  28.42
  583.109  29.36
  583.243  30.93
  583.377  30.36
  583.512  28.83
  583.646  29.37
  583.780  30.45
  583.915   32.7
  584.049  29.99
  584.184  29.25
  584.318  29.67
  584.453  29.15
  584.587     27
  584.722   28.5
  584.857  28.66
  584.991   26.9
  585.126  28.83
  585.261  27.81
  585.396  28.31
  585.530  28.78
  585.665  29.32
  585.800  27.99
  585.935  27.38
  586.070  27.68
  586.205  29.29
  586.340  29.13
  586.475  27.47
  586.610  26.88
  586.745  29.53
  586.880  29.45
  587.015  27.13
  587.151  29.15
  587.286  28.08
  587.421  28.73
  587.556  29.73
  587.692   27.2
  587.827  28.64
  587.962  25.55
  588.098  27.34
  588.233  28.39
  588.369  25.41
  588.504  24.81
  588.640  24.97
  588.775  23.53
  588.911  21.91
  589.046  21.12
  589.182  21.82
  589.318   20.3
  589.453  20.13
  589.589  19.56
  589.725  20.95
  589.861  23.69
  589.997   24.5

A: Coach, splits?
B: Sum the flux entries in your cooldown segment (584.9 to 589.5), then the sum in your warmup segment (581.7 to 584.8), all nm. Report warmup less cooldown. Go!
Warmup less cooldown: -234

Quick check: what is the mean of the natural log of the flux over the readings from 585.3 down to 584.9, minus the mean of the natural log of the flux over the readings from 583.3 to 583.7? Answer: -0.06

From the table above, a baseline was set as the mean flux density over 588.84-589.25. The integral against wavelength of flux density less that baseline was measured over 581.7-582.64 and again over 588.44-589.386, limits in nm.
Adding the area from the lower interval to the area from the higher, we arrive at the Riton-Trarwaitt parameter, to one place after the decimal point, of 8.0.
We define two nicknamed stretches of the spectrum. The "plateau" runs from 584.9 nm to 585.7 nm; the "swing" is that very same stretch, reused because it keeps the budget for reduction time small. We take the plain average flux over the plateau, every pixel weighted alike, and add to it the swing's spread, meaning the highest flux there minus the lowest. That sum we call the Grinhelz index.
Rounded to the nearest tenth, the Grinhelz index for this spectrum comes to 30.7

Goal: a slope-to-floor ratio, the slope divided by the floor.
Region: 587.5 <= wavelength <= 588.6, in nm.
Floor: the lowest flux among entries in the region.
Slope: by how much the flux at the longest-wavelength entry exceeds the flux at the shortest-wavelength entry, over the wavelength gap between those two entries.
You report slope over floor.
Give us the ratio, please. -0.21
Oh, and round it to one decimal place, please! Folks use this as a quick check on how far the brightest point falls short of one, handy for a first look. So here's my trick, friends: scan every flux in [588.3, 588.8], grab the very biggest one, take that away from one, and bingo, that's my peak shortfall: -24.4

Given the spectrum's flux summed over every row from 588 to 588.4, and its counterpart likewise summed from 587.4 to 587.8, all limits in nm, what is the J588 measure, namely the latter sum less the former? 5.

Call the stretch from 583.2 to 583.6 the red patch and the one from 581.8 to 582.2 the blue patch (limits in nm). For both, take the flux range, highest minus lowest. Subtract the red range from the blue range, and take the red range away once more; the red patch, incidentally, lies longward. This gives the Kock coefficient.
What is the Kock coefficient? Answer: -3.0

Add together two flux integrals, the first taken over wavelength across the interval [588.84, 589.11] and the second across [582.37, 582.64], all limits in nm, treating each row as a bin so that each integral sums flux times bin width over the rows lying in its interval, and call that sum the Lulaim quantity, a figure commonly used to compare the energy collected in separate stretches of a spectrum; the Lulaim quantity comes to 13.6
